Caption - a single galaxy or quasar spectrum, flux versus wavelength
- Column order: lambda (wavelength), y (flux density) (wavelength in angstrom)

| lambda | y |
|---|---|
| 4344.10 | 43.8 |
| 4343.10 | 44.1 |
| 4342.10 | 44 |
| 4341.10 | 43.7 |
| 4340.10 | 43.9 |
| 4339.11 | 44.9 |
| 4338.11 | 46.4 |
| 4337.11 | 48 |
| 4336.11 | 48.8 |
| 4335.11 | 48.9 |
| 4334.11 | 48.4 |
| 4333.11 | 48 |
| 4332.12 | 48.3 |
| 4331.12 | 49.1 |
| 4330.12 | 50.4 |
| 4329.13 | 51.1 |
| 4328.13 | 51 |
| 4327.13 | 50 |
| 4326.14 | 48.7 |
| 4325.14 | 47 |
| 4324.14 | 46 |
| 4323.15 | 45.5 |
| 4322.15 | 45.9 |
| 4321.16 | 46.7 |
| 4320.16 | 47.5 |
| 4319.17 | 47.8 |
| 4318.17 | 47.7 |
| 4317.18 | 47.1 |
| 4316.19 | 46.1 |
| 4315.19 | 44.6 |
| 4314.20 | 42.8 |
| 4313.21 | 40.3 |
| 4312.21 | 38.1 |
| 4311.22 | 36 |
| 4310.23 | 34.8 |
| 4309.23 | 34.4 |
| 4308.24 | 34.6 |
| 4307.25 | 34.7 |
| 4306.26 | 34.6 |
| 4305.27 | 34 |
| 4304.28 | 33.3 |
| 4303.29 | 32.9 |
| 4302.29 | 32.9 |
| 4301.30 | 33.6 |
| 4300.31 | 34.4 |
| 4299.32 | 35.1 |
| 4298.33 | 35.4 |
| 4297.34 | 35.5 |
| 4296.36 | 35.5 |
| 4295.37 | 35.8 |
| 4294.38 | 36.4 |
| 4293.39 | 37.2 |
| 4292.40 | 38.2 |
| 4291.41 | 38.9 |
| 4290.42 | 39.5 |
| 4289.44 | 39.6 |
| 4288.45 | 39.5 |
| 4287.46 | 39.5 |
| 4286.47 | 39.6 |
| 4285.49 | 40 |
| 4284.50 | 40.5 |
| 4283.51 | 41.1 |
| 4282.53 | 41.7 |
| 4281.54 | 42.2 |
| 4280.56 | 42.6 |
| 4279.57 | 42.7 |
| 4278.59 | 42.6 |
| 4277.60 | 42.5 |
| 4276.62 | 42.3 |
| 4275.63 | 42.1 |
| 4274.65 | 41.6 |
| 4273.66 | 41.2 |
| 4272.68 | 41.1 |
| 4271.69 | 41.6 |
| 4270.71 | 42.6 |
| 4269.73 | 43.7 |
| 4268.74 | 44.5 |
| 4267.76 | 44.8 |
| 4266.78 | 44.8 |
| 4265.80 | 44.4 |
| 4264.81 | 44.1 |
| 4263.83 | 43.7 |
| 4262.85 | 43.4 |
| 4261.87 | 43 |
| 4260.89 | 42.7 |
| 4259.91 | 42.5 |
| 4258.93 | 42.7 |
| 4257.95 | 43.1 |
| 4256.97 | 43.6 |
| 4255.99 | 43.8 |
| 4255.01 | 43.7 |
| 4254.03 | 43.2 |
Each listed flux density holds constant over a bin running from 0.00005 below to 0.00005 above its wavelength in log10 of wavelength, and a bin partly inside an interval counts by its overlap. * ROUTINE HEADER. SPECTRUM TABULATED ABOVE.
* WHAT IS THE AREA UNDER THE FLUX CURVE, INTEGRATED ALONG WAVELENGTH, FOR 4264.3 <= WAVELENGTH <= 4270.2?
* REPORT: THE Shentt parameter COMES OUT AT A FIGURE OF 262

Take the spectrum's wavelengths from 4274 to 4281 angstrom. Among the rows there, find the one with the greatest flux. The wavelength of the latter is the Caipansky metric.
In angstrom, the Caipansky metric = 4279.57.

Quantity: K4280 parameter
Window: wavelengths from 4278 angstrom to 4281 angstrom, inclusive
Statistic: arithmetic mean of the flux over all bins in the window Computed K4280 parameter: 42.6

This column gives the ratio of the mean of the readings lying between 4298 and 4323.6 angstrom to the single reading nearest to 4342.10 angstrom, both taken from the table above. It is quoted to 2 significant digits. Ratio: 0.89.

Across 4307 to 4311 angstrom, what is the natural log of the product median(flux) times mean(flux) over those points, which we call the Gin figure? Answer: 7.09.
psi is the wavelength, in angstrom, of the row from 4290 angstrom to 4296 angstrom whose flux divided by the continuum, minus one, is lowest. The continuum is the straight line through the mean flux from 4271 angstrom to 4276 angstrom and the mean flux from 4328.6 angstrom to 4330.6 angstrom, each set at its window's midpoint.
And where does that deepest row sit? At 4295.37 angstrom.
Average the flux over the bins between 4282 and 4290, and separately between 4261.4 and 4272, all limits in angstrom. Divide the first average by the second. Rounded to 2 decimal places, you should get 0.92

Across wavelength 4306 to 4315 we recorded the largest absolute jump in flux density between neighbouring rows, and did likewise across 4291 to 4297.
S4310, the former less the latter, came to 1.5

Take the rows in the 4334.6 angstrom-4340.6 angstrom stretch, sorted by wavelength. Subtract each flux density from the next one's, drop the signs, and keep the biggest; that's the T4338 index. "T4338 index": 1.60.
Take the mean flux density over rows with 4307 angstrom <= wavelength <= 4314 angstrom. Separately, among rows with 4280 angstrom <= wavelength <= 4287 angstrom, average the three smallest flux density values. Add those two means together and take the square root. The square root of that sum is 8.7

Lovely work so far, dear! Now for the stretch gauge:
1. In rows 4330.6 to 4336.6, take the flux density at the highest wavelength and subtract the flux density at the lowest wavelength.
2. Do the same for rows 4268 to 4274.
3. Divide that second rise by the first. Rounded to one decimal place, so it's 11.0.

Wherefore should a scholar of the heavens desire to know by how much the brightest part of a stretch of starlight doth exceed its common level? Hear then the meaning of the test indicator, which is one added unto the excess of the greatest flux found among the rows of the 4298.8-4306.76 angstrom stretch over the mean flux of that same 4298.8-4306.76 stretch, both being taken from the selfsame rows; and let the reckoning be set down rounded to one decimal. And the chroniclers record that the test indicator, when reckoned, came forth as 2.3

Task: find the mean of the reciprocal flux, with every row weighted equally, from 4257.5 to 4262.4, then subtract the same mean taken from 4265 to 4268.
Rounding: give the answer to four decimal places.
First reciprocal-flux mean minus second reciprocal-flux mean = 0.0010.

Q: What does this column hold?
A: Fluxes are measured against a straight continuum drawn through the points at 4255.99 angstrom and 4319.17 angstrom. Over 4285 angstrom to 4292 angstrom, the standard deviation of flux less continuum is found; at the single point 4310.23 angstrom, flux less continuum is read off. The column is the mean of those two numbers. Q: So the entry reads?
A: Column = -6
